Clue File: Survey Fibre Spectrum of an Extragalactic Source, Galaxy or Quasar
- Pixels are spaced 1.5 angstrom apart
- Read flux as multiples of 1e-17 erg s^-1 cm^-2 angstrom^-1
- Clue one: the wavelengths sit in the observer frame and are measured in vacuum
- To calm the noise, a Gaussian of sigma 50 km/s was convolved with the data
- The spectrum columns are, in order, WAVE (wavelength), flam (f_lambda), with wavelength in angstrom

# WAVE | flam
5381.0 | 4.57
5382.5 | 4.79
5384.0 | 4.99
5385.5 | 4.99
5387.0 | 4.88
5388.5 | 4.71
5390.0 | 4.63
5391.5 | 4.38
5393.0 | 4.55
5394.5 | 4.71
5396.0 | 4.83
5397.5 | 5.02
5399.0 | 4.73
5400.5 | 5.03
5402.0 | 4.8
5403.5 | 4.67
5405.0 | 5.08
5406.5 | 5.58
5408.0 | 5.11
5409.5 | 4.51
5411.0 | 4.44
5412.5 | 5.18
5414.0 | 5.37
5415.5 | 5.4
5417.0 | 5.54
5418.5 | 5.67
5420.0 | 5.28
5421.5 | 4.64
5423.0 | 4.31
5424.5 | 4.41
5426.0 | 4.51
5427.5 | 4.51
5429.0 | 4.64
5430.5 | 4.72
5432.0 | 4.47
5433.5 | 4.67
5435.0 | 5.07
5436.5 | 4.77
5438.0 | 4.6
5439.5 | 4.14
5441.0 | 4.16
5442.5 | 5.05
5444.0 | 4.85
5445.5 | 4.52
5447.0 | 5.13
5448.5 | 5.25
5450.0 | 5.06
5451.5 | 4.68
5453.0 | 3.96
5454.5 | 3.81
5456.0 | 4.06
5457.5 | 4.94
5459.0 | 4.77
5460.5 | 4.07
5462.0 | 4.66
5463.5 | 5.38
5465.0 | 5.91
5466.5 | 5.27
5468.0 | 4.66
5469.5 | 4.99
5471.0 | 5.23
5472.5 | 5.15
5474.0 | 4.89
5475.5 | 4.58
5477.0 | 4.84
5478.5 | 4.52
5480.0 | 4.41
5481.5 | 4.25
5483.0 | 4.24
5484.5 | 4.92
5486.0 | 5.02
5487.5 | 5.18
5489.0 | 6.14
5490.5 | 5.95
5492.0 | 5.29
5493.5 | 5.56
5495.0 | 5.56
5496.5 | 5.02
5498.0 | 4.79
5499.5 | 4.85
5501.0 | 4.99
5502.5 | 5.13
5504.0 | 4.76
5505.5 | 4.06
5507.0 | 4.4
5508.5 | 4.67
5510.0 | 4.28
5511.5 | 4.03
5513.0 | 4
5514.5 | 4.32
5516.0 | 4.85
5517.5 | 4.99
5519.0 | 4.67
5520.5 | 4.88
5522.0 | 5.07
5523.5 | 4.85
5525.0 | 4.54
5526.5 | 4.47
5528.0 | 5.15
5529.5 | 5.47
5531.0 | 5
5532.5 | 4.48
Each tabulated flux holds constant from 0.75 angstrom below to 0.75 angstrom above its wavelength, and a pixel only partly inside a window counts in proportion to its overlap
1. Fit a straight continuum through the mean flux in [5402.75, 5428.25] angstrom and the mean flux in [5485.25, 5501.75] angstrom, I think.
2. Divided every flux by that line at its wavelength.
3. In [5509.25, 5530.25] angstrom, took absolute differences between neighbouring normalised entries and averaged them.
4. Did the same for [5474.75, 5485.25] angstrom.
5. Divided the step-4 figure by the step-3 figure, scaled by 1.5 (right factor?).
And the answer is 1.46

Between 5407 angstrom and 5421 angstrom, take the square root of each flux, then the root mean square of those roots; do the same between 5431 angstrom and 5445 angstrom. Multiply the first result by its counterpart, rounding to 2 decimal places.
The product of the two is 4.90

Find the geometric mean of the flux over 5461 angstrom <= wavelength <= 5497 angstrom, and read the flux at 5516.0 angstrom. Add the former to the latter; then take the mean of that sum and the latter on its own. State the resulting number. 7.37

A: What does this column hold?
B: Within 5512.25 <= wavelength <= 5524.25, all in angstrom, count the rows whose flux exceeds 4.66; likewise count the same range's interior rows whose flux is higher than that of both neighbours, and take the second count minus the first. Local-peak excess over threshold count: -4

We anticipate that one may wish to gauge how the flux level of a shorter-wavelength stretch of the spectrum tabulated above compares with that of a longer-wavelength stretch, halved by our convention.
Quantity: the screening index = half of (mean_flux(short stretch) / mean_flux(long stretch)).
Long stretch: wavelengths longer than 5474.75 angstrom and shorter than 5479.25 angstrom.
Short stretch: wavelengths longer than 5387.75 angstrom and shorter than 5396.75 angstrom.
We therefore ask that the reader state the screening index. 0.499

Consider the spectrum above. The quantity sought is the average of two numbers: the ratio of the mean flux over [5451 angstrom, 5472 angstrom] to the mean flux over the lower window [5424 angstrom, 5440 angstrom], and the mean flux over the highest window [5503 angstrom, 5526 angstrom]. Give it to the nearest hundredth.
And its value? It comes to 2.80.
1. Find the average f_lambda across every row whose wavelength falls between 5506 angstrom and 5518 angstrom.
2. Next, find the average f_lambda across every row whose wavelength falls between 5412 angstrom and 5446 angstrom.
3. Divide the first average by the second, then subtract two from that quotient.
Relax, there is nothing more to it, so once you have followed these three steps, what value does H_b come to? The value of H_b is -1.08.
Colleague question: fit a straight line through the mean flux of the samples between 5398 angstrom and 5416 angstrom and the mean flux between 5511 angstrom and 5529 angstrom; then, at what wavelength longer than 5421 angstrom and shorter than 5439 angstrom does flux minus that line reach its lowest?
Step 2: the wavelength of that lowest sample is 5423.0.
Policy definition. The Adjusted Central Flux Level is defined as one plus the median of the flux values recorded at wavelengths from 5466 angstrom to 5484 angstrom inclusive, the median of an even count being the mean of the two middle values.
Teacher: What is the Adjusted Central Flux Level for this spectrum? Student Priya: 5.75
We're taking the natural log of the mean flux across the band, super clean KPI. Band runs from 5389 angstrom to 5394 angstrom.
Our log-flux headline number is 1.51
